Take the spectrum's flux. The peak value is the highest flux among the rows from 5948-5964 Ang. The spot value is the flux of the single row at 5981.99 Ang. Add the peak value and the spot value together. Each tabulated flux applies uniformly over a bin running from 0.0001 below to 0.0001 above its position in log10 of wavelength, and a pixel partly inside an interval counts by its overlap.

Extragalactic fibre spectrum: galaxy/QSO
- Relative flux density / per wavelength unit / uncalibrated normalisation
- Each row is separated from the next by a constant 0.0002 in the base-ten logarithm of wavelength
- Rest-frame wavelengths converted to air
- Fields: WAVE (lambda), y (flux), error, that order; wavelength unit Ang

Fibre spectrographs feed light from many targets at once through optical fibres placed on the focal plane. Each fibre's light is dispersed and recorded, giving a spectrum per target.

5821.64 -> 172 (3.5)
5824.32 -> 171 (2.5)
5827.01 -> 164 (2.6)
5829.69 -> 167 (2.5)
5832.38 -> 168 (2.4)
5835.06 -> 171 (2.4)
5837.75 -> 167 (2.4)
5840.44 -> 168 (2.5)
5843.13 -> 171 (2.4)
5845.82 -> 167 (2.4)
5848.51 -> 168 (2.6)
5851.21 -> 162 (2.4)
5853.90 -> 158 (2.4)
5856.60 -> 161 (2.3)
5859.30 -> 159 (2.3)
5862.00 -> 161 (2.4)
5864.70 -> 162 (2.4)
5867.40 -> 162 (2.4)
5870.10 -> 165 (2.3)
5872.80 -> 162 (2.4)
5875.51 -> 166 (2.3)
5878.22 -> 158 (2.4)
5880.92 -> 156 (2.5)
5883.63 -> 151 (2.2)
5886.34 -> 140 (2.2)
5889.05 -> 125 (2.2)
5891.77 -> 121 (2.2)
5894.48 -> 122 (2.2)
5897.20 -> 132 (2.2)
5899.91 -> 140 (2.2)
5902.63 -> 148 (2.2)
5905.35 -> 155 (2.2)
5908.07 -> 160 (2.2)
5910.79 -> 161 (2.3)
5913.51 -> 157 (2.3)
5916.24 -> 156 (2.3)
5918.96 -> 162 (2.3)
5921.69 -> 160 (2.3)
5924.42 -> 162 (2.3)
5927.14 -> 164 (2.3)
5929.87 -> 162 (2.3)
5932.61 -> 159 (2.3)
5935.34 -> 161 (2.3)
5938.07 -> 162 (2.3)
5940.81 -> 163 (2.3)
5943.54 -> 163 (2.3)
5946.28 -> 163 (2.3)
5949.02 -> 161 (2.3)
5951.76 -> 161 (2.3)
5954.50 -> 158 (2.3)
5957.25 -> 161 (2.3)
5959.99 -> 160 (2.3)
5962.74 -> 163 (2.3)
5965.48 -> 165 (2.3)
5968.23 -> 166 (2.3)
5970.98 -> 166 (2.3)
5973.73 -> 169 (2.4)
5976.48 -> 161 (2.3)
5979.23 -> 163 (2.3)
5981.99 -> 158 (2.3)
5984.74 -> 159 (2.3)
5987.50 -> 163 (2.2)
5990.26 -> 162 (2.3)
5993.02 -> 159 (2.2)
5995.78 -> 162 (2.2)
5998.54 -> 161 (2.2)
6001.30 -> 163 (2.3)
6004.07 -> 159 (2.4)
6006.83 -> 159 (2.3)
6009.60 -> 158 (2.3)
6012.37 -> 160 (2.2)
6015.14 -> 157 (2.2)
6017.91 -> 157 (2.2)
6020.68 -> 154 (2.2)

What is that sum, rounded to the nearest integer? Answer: 321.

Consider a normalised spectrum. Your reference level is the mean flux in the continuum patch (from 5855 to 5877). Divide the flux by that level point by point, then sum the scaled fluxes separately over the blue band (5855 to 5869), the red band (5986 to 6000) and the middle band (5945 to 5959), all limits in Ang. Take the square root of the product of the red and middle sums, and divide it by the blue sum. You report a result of 1.00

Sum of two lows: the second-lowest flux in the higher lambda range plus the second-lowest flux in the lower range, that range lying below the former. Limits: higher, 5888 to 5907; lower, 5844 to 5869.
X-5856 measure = 281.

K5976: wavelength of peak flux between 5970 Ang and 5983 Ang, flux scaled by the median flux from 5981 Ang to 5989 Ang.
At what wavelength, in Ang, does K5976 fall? 5973.73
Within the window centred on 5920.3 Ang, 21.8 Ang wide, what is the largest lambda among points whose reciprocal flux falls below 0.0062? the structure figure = 5929.87 Ang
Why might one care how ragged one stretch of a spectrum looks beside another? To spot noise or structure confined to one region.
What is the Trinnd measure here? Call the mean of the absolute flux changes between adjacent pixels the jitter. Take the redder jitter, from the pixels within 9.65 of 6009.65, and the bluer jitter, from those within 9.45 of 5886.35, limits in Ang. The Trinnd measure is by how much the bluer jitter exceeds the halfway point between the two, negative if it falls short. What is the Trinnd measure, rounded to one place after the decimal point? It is 2.3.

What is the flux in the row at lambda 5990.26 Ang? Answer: 162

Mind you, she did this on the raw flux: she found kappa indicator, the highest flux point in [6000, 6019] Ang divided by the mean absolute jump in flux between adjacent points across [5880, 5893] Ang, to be 19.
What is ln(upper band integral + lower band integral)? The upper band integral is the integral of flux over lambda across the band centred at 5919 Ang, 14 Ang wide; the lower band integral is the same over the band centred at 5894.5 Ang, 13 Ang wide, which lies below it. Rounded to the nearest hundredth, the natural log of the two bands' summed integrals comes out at 8.27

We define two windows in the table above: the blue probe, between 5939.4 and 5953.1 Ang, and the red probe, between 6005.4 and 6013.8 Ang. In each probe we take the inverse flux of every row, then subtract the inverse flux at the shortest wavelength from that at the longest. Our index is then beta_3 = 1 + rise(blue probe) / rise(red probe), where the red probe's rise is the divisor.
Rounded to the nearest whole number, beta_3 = -1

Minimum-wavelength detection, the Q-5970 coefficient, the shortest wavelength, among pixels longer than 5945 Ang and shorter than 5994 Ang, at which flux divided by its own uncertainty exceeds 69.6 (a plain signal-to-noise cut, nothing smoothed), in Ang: 5946.28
